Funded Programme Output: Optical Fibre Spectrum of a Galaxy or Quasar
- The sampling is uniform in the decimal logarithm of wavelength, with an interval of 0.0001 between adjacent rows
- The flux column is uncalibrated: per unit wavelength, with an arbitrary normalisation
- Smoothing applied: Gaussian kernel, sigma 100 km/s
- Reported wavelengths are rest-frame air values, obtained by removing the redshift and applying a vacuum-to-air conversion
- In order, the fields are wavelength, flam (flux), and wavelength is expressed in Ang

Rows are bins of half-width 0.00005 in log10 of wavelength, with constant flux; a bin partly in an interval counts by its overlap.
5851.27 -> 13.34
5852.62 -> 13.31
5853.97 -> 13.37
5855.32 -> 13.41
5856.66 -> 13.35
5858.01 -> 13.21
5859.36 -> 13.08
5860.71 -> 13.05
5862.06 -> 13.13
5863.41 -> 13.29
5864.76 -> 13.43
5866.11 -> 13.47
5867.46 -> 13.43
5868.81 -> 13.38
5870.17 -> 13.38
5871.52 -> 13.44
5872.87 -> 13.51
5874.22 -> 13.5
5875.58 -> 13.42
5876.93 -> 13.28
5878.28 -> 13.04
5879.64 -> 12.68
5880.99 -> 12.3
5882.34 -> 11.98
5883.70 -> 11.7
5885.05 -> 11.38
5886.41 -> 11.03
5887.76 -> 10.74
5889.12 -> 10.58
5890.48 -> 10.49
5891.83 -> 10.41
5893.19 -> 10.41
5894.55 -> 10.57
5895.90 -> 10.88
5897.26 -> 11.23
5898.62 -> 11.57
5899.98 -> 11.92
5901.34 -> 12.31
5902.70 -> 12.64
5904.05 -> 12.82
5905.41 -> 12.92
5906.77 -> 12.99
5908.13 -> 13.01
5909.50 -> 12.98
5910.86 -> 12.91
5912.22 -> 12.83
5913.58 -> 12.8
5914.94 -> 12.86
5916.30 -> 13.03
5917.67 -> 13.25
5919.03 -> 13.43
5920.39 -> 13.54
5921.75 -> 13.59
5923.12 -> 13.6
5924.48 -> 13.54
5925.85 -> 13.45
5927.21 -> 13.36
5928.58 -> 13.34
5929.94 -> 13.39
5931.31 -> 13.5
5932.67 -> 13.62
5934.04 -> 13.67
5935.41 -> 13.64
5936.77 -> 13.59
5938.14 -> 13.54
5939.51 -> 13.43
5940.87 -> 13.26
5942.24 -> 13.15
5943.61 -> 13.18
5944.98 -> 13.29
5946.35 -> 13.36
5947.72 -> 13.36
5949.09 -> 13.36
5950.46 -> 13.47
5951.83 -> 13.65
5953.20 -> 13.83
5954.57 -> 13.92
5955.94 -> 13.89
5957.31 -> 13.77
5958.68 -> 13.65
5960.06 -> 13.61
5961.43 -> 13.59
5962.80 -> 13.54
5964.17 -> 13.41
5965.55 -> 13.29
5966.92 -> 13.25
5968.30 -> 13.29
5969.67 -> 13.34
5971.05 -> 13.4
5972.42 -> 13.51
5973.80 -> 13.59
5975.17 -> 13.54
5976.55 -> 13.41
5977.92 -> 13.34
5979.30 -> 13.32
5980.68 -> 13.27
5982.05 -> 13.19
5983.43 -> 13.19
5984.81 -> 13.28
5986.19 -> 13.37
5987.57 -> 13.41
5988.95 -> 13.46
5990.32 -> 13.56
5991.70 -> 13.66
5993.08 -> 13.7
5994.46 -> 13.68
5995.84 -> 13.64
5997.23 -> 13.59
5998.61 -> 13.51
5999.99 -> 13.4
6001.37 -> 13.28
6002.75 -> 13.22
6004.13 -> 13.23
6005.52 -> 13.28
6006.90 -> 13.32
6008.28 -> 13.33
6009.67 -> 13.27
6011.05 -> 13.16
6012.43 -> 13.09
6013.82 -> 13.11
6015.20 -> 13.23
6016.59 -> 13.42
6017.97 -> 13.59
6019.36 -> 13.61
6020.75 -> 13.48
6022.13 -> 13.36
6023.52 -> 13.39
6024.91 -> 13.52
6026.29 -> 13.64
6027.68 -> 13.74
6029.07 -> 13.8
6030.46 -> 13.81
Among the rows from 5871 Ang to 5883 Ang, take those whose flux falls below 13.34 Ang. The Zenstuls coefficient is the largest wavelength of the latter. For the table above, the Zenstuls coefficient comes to 5882.34 Ang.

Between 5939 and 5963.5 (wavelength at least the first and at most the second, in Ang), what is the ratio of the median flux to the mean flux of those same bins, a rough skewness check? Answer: 0.999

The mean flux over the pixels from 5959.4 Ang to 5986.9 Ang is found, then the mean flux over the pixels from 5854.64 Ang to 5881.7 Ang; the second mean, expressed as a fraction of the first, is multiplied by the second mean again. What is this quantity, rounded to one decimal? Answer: 13.1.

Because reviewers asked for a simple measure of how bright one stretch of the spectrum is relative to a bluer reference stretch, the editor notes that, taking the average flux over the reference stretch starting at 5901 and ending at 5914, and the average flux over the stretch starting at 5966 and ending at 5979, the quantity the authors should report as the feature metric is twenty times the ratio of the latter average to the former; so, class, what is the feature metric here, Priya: 20.9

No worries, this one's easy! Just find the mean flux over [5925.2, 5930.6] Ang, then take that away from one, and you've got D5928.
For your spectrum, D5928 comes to -12.4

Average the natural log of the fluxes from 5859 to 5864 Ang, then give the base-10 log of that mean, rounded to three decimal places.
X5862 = 0.411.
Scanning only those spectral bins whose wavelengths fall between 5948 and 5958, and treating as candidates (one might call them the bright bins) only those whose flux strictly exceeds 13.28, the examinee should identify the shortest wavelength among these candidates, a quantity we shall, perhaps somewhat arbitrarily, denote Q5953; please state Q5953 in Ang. 5949.09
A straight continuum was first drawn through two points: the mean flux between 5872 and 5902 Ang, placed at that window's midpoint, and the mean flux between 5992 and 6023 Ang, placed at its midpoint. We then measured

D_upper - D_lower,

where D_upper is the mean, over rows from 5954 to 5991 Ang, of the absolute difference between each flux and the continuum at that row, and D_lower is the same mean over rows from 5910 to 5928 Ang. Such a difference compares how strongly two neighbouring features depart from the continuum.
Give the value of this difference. -0.50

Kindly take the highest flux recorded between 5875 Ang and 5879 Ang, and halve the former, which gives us 6.71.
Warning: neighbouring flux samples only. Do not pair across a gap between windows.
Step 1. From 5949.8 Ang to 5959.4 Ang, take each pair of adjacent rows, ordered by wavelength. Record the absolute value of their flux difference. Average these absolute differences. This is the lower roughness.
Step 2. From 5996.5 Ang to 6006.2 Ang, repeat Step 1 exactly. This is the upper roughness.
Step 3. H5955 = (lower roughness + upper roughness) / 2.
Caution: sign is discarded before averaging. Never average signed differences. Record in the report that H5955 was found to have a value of 0.096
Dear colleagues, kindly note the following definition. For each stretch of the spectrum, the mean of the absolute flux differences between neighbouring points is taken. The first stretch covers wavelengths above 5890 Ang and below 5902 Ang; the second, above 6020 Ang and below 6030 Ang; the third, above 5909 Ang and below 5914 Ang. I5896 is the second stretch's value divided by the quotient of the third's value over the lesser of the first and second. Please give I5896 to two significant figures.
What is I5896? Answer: 0.15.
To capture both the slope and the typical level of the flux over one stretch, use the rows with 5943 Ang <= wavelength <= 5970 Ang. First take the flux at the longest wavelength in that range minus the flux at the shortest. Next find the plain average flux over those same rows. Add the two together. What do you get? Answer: 13.7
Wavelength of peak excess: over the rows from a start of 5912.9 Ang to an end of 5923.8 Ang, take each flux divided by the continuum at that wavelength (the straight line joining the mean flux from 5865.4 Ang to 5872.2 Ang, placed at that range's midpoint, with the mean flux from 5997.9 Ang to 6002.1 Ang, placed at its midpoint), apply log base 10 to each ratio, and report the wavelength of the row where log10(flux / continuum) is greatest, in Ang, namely 5923.12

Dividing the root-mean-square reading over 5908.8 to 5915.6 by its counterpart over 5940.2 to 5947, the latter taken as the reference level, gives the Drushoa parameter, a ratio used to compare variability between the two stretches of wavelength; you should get 0.97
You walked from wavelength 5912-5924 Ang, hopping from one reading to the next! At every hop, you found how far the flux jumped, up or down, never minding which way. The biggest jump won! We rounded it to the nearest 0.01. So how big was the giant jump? 0.22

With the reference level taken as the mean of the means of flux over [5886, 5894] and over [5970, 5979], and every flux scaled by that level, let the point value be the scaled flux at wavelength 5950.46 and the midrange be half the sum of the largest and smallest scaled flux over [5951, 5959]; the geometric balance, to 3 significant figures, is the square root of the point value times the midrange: 1.13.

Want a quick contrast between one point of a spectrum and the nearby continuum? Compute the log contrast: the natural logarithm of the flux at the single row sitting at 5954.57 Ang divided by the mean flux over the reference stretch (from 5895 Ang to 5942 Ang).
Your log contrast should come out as 0.07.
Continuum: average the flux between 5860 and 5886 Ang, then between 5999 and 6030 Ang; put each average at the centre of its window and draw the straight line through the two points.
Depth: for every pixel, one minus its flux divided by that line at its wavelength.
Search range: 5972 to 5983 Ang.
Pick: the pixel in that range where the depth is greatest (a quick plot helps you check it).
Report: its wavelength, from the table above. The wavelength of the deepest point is 5982.05 Ang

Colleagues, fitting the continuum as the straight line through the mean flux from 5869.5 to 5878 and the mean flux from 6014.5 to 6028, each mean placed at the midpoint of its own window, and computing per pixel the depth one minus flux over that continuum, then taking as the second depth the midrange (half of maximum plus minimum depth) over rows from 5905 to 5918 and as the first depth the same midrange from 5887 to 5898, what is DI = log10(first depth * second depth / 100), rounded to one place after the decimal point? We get -4.2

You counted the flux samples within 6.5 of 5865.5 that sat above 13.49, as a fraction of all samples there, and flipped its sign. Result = 0.0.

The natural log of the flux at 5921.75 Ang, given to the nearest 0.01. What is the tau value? 2.61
